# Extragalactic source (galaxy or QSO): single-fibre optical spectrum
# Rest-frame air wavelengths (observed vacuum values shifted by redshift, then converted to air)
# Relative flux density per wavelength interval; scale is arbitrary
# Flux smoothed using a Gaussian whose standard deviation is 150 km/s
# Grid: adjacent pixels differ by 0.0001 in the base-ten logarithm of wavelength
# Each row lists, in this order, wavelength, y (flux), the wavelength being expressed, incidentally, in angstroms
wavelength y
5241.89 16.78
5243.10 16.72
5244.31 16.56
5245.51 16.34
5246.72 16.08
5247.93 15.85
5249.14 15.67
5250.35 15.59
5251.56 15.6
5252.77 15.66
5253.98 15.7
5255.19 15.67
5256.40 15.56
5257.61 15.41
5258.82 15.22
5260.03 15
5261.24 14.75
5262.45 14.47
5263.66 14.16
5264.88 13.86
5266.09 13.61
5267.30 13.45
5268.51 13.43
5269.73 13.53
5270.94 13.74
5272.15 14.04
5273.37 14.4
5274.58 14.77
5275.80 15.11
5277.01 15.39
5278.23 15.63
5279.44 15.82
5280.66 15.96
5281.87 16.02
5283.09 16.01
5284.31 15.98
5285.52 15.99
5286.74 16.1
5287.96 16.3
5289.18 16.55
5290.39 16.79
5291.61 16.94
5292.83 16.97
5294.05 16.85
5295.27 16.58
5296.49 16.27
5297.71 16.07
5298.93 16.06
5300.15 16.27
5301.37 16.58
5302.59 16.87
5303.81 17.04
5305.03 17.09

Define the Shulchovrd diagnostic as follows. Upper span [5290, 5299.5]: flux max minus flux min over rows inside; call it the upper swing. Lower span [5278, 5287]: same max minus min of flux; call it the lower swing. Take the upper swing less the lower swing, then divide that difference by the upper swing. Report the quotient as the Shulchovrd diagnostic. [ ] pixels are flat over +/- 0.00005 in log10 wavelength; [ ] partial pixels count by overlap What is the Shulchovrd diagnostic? 0.5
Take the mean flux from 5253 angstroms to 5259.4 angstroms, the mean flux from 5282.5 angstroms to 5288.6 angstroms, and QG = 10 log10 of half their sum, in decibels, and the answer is 12.0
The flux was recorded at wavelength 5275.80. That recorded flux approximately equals 15.11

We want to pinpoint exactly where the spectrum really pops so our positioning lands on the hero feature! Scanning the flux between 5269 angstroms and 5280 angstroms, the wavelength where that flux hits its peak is 5279.44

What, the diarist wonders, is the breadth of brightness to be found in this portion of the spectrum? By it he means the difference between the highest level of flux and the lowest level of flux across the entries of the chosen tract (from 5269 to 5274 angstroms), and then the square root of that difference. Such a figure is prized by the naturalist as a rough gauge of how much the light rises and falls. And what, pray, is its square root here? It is 0.9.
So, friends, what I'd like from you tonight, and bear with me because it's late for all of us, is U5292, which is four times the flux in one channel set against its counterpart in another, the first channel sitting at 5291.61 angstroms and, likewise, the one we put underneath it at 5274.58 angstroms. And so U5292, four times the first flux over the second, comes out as 4.6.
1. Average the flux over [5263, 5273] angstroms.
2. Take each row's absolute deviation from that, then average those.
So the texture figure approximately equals 0.22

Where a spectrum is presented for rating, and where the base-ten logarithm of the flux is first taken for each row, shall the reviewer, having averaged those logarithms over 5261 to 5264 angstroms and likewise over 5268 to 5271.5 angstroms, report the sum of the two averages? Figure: 2.29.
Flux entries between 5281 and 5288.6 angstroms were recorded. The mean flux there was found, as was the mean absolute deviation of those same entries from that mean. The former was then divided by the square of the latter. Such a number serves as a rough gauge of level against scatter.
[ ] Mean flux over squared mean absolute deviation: 2033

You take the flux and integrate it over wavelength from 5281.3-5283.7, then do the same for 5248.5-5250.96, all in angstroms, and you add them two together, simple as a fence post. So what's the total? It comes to 77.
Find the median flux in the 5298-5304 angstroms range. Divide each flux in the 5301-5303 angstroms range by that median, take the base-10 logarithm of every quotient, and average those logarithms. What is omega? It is 0.0038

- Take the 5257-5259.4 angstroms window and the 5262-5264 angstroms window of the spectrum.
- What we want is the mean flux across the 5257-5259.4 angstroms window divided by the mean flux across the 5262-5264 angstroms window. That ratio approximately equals 1.07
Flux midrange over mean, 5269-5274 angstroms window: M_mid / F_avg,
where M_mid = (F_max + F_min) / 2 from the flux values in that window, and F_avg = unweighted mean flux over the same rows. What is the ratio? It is 1.003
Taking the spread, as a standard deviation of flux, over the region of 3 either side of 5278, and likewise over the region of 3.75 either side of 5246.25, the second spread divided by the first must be 1.2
